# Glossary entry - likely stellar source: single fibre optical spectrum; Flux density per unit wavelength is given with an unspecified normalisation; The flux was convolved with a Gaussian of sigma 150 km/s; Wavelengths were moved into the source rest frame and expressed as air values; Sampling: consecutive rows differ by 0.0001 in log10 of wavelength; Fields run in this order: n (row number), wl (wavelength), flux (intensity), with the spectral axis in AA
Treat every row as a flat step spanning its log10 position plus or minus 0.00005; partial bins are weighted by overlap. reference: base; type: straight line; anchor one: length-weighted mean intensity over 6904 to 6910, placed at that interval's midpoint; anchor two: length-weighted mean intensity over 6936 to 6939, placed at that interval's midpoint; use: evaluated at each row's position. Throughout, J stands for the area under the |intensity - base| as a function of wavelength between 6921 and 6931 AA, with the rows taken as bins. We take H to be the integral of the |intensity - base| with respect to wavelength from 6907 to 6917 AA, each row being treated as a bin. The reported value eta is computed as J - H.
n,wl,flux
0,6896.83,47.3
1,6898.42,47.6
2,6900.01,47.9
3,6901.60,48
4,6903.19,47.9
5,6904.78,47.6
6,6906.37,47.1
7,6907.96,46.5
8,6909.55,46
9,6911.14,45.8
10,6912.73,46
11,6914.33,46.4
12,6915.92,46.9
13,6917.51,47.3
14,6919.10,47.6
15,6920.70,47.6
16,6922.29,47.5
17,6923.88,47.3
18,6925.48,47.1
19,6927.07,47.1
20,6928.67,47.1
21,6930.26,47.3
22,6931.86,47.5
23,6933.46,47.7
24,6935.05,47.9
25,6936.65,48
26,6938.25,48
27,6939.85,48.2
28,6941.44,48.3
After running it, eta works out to -4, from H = 7.4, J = 3.4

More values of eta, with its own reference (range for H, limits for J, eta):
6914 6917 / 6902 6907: 3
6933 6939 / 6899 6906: 7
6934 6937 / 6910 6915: 5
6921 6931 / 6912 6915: -1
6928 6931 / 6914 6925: 1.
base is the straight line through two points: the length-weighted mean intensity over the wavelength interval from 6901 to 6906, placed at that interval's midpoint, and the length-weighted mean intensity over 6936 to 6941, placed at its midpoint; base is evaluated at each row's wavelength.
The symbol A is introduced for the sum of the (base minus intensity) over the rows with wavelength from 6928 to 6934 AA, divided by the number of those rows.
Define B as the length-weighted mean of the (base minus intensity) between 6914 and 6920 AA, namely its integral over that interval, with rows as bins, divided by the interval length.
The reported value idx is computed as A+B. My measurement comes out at 1.4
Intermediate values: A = 0.6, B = 0.8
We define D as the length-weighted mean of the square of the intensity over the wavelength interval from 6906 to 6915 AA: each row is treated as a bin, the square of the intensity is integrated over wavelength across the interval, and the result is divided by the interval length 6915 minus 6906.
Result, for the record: 2139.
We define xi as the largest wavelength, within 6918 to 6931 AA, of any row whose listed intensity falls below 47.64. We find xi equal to 6930.26 AA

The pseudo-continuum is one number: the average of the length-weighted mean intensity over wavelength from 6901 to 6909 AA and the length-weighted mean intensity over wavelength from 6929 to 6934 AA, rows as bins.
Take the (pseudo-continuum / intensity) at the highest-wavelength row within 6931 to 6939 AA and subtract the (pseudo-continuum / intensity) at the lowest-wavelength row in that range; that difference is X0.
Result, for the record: -0.010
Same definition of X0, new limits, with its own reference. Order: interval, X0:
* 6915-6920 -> -0.015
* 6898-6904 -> -0.006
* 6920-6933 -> 0.002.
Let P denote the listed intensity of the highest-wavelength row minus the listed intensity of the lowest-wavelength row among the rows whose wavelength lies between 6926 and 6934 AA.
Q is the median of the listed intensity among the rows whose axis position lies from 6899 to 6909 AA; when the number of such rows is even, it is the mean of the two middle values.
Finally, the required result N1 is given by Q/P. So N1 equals 80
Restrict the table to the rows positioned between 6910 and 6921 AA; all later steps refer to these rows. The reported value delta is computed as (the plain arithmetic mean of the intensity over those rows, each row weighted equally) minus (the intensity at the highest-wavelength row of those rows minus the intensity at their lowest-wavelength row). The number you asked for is 45.0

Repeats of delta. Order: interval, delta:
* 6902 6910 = 48.9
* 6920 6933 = 47.4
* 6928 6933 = 46.9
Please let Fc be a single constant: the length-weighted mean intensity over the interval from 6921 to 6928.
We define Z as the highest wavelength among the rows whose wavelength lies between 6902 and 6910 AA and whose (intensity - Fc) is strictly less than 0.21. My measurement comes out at 6909.55 AA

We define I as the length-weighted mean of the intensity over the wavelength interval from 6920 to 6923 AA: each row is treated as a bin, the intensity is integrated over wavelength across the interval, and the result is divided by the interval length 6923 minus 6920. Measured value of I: 47.6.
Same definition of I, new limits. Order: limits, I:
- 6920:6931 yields 47.3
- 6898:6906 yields 47.8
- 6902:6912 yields 46.9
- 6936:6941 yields 48.1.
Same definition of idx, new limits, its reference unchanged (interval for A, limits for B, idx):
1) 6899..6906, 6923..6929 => 0.7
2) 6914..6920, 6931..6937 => 1.2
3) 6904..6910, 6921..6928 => 1.7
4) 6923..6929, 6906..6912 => 2.4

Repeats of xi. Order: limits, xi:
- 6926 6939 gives 6931.86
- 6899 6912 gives 6911.14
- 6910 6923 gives 6922.29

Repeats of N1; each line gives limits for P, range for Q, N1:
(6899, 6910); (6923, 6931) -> -25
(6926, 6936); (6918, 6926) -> 59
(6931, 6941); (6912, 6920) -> 67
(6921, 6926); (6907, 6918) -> -116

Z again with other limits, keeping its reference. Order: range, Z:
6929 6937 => 6930.26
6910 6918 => 6917.51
